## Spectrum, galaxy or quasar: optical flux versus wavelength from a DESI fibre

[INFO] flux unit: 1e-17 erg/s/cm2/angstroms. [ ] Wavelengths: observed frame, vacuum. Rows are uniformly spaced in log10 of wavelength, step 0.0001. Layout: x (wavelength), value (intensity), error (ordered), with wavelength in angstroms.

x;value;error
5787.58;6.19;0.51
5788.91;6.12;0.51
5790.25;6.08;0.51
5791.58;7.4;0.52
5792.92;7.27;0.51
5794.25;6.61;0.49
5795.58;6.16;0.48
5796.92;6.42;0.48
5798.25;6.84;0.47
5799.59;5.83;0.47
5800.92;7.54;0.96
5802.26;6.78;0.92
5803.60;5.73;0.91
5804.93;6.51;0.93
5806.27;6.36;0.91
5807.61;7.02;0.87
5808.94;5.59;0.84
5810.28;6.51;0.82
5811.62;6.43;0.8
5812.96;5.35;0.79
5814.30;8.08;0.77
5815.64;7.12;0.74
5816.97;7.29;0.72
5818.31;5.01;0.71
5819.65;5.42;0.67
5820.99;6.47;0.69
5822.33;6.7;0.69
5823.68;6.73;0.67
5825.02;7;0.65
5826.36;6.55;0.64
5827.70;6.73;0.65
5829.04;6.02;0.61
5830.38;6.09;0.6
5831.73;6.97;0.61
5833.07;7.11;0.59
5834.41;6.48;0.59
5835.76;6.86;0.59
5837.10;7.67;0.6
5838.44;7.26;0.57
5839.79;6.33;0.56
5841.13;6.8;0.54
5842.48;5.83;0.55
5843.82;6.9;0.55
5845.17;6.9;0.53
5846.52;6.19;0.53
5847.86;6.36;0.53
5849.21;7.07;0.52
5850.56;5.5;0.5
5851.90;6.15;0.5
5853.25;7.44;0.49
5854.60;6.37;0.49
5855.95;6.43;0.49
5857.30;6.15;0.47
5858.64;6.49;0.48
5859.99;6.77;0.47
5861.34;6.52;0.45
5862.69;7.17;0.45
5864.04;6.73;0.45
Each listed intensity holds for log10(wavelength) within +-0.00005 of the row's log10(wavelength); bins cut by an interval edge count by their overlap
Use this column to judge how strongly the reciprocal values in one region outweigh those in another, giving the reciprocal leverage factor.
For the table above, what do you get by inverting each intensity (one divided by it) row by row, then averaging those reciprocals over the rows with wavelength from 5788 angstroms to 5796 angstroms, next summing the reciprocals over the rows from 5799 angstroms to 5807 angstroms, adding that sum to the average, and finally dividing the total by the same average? 7.15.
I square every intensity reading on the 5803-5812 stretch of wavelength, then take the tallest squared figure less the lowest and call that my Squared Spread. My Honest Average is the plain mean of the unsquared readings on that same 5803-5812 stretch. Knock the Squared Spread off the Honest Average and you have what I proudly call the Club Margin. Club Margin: -12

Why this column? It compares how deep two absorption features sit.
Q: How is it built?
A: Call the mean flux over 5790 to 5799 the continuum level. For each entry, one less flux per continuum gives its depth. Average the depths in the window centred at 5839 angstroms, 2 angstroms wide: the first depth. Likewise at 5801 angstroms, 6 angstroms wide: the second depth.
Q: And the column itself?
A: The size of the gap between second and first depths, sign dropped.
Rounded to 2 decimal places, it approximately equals 0.04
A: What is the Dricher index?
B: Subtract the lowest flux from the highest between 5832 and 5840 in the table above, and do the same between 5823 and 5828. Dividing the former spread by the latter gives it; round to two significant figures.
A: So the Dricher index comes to 3.0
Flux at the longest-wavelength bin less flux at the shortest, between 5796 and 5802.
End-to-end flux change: 1.1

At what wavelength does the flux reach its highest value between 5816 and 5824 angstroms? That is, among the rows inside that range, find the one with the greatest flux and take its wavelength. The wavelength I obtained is 5816.97 angstroms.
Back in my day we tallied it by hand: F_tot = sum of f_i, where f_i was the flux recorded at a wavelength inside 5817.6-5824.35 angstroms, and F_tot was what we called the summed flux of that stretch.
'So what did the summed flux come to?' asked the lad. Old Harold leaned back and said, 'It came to 30.3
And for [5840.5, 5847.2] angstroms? 32.6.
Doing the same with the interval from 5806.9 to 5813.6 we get 30.9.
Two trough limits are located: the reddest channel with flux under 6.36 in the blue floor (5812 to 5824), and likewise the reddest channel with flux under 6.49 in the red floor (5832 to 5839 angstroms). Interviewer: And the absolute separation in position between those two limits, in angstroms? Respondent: 14.8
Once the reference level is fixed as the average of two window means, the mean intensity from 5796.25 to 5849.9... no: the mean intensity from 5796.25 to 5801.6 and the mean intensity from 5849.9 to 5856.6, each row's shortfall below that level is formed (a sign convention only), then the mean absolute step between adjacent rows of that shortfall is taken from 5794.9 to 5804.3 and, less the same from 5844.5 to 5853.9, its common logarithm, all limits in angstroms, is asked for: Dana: -1.7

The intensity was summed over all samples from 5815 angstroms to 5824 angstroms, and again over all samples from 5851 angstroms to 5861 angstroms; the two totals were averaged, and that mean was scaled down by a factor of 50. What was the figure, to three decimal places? 0.905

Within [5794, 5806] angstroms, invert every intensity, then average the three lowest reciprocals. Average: 0.142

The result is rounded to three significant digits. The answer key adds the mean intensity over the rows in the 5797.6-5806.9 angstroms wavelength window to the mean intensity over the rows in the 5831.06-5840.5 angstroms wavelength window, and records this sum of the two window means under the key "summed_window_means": 13.5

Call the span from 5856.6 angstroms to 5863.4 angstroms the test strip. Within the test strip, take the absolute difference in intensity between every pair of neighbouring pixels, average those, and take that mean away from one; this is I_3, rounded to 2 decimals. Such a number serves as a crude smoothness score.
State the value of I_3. 0.62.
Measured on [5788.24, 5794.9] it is 0.46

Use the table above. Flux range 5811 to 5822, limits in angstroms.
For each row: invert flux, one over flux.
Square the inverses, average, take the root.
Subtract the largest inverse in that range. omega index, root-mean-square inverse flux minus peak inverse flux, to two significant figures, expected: -0.037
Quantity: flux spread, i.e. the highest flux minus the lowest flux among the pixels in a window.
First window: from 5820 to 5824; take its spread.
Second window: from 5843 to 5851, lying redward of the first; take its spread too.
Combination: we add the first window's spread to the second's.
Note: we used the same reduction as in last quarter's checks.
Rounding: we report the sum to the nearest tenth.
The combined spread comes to 1.8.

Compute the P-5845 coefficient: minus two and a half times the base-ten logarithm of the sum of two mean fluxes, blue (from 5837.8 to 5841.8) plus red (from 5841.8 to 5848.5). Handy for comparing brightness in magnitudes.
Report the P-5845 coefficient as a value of -2.804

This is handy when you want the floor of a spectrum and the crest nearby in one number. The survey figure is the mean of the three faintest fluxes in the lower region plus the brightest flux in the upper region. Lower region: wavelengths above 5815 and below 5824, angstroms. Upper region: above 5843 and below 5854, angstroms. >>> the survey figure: 13.1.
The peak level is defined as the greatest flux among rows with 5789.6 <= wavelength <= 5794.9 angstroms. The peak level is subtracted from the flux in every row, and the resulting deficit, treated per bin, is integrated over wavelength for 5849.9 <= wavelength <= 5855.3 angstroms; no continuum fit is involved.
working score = -5.6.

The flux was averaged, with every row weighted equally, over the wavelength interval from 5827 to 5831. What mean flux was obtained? 6.3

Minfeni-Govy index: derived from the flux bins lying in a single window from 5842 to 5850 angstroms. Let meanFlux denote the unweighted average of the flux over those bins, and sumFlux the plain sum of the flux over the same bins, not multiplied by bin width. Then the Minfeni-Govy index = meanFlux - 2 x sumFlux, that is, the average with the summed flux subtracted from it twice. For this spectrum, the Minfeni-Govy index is -72.0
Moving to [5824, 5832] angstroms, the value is -72.2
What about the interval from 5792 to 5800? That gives -71.7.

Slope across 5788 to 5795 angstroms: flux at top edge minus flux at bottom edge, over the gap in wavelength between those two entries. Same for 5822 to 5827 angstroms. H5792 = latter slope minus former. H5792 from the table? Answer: -0.13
